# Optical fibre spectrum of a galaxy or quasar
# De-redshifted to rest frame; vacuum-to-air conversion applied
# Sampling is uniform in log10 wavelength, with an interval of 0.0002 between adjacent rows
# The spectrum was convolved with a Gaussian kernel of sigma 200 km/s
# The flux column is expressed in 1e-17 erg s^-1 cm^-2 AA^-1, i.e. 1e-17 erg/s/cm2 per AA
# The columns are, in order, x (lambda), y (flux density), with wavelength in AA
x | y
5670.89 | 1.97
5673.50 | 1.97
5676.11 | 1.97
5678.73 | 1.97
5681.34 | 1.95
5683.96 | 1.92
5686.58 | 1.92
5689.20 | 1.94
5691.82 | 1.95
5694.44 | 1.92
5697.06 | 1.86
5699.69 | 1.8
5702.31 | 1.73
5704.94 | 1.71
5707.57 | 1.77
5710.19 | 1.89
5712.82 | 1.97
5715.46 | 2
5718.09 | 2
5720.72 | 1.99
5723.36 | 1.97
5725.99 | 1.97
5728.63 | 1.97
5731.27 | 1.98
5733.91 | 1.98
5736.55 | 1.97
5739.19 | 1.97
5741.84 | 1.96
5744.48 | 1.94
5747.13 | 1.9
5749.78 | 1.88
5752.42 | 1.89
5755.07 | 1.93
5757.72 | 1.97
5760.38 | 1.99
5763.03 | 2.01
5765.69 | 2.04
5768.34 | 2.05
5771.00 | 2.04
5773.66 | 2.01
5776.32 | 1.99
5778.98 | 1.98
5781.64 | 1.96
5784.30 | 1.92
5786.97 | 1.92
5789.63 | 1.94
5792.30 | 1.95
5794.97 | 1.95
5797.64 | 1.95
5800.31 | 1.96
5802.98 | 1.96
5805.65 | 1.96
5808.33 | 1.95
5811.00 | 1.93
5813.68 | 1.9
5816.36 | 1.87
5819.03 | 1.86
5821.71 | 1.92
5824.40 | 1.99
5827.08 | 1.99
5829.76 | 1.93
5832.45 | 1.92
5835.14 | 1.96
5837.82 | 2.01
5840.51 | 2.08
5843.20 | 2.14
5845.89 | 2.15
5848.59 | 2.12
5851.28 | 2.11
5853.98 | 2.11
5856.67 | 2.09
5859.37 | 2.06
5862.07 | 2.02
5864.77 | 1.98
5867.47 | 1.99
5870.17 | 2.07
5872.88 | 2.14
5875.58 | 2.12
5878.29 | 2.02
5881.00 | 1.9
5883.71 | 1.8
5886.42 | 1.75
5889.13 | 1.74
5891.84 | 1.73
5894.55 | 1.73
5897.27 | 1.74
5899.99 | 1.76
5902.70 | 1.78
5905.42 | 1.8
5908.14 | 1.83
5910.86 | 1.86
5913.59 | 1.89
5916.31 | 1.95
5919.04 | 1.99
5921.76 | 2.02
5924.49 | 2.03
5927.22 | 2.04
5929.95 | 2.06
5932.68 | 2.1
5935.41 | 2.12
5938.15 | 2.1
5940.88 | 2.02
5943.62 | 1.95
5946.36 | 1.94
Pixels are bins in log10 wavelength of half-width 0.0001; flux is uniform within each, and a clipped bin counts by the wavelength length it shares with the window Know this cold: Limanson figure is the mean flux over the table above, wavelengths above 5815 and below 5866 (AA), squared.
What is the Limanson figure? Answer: 4.07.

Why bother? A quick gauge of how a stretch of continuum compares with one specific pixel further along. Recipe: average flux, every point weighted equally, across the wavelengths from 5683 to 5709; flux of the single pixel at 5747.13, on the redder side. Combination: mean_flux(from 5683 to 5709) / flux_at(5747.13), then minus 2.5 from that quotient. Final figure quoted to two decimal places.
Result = -1.53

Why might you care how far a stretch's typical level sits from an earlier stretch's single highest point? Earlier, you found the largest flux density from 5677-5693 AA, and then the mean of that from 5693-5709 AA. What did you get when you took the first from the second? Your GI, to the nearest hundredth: -0.17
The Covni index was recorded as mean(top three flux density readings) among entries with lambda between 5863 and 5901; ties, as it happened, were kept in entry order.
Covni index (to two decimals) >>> 2.11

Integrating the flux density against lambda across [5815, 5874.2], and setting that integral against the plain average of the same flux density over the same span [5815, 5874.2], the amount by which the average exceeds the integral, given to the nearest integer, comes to -118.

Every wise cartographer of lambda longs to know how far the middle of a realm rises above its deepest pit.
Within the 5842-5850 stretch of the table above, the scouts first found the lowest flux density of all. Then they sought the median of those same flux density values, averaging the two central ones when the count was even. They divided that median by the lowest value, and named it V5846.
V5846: 1.009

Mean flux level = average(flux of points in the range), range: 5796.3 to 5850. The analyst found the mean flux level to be 1.98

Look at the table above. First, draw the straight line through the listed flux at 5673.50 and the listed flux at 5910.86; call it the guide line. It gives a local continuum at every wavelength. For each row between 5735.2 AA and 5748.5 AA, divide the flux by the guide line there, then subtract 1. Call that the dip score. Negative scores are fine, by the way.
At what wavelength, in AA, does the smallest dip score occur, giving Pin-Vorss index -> 5747.13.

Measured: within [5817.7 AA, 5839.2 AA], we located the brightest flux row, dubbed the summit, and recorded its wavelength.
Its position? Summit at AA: 5837.82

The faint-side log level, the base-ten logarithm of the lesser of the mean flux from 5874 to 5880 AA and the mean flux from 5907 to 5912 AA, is 0.266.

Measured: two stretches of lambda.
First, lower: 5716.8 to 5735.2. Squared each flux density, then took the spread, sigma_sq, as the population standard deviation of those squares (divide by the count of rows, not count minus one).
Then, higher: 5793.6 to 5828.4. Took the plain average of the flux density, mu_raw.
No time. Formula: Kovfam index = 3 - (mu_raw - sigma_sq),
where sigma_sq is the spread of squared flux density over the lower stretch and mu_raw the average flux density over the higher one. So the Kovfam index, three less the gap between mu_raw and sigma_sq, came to 1.10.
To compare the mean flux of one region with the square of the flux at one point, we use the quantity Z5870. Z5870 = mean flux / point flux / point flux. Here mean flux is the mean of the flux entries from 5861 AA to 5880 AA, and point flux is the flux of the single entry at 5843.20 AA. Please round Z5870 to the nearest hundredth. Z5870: 0.45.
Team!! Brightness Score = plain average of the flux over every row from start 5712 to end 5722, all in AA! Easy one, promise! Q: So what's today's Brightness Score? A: 1.99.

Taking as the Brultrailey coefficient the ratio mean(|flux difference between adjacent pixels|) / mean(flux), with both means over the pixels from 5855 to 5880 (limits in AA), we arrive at 0.024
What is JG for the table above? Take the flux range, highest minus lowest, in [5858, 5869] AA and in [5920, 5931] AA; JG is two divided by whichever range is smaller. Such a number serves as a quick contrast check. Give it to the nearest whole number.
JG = 50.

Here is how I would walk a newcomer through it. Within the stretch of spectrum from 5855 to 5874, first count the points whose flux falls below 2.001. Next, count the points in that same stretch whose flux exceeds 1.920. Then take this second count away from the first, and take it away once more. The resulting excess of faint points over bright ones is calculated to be -12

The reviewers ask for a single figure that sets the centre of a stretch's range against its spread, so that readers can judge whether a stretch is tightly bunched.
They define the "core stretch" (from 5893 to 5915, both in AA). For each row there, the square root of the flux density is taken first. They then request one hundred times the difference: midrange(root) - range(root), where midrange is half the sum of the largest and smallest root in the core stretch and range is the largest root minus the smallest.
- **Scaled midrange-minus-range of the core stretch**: 129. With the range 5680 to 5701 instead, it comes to 131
